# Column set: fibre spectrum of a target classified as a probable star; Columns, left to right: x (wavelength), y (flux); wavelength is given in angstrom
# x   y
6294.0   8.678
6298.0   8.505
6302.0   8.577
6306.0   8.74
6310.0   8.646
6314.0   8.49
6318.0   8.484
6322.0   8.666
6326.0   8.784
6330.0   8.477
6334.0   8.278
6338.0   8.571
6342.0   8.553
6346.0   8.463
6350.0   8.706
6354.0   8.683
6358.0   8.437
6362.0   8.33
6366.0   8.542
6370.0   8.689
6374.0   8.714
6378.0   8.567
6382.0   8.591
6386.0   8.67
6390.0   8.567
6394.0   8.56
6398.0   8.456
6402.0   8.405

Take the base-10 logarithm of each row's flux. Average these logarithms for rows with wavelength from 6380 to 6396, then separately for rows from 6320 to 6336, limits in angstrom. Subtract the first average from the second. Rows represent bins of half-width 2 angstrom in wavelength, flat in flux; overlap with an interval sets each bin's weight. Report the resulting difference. -0.002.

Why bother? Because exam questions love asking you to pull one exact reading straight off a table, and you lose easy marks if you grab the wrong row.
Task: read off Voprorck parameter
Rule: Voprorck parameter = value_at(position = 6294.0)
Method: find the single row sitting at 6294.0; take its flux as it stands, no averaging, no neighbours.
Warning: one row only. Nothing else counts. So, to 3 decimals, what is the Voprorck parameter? 8.678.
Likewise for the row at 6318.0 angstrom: 8.484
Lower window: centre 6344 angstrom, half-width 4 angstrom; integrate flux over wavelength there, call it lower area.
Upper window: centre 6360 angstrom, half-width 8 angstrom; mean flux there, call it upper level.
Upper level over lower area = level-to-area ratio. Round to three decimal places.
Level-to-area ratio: 0.125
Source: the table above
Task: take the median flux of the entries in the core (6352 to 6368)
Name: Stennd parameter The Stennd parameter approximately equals 8.49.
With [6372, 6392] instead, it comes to 8.59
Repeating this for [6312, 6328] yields 8.58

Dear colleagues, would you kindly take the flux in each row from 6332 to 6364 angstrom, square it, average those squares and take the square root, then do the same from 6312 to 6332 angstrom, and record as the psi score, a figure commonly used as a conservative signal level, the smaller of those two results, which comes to 8.50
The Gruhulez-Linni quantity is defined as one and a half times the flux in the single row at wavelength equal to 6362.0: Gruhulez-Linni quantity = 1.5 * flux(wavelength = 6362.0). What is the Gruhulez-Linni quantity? 12.5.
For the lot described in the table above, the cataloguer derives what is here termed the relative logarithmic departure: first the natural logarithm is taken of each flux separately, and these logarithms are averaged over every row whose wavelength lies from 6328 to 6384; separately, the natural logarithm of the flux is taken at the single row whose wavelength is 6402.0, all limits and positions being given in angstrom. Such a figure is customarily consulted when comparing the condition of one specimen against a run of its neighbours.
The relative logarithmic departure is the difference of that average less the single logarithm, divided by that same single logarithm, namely 0.008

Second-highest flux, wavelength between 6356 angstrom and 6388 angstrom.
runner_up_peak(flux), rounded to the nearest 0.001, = 8.689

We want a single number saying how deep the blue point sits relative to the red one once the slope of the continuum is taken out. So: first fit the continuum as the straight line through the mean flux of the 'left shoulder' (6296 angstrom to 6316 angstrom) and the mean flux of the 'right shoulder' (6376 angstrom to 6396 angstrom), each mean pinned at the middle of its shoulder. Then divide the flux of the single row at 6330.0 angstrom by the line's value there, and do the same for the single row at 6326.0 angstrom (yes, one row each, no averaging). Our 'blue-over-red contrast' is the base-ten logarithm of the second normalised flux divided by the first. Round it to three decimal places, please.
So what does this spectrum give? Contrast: 0.015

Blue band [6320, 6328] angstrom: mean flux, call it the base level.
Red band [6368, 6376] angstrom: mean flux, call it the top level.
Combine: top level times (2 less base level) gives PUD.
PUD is -58.5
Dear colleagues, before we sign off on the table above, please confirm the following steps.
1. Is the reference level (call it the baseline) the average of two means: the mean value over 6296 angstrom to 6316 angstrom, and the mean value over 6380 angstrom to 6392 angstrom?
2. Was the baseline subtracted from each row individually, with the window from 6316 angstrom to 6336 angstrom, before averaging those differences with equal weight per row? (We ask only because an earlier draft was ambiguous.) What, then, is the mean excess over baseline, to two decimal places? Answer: -0.06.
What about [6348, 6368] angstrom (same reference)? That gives -0.06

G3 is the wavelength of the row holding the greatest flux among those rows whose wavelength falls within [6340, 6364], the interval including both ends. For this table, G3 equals 6350.0 angstrom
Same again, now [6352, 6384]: 6374.0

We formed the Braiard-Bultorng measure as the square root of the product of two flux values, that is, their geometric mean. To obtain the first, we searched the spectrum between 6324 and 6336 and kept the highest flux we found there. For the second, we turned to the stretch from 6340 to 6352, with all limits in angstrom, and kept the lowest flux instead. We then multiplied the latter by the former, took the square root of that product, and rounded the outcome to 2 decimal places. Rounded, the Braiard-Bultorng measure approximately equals 8.62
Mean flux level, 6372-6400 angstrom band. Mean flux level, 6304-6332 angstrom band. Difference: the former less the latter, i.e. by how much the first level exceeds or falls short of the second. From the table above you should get -0.02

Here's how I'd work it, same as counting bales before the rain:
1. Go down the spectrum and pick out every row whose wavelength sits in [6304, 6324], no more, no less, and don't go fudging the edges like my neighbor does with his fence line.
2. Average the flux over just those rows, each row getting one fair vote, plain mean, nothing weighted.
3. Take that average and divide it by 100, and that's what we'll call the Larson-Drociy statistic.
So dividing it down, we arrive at 0.0861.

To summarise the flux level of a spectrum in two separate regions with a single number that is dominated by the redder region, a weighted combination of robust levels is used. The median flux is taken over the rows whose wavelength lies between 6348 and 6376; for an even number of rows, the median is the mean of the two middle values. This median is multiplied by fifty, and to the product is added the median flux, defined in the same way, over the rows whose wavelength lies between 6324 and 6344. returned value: 443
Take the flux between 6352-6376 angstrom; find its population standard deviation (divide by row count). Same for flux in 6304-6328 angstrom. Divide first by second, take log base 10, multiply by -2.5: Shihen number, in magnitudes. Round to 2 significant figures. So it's -0.25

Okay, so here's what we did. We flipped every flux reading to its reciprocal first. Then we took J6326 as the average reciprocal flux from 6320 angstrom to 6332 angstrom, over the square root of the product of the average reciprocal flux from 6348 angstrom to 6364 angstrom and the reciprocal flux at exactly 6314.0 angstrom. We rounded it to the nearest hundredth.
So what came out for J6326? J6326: 0.99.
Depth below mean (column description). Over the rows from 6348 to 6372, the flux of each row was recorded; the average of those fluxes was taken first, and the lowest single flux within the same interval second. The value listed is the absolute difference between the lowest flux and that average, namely 0.23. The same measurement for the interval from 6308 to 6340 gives 0.27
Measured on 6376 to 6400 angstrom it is 0.11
